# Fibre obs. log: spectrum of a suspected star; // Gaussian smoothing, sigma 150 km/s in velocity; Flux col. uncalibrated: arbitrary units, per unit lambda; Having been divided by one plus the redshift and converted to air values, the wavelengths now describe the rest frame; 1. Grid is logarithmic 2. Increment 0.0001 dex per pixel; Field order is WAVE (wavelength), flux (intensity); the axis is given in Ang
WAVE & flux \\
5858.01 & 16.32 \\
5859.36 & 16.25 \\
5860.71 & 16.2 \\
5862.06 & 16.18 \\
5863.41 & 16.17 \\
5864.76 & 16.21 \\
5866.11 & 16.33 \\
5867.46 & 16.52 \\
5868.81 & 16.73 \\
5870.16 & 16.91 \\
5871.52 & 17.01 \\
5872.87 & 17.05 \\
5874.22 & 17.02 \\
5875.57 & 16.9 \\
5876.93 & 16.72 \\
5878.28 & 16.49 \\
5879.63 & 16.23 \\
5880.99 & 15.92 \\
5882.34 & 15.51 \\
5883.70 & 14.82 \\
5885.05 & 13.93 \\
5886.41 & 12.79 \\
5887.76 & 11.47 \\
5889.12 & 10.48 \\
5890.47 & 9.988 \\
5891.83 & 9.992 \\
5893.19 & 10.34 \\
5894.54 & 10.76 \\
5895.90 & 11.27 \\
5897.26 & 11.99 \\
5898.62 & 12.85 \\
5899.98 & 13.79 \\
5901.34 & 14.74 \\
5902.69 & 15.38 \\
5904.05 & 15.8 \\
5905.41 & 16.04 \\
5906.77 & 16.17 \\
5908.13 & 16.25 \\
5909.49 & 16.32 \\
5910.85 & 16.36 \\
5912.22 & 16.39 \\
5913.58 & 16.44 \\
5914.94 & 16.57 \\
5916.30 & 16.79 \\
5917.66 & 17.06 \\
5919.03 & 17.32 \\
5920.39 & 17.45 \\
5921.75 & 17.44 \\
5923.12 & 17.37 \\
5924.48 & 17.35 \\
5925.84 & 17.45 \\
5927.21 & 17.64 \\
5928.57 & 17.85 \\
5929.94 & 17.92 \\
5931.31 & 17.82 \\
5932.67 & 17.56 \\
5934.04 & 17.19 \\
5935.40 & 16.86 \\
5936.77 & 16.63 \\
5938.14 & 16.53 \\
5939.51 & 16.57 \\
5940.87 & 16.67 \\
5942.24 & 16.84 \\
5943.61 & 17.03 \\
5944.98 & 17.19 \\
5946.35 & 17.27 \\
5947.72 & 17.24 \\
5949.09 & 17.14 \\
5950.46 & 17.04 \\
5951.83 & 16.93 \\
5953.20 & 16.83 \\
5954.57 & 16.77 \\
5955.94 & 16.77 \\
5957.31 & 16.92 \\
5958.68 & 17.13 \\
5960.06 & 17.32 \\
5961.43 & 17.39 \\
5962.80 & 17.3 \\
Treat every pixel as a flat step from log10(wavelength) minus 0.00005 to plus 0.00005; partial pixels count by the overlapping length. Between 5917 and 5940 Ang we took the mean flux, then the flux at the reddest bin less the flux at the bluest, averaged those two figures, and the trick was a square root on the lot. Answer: 2.90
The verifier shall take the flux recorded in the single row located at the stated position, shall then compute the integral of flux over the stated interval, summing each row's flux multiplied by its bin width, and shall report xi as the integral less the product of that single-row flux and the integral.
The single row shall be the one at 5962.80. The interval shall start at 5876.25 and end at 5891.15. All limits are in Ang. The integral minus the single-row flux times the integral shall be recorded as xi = -3408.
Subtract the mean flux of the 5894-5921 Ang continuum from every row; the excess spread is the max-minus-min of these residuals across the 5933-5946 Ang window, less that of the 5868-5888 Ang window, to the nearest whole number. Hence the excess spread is -5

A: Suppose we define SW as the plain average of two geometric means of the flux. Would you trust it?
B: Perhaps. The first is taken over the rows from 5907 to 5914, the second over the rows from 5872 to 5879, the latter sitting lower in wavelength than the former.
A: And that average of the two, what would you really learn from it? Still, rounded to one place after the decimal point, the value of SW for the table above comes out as 16.6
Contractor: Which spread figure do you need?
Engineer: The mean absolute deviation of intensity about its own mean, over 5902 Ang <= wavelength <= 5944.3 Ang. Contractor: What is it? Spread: 0.53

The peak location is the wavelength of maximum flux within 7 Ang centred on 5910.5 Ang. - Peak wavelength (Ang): 5913.58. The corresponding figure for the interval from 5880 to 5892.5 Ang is 5880.99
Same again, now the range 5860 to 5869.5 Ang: 5868.81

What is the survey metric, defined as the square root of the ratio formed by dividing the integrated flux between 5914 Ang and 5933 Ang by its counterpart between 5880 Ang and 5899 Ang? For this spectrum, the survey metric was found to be 1.19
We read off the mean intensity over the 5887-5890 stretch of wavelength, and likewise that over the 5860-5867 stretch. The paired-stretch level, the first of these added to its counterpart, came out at 27.2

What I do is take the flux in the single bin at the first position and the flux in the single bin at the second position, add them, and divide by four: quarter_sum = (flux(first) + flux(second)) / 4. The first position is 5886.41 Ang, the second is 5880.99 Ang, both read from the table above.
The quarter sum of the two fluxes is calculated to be 7.18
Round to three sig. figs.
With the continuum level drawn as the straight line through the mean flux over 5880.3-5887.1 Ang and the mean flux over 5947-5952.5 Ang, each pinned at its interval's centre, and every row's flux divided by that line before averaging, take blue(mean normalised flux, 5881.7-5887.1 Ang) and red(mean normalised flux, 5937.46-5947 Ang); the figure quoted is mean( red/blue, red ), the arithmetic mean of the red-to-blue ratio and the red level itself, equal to 1.02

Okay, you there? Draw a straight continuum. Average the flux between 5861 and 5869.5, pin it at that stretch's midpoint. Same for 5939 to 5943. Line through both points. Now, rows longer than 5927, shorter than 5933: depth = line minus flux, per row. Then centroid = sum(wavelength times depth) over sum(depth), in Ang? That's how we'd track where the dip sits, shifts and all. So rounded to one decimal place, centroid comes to 5929.9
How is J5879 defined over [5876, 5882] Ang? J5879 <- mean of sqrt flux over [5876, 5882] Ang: 4.04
